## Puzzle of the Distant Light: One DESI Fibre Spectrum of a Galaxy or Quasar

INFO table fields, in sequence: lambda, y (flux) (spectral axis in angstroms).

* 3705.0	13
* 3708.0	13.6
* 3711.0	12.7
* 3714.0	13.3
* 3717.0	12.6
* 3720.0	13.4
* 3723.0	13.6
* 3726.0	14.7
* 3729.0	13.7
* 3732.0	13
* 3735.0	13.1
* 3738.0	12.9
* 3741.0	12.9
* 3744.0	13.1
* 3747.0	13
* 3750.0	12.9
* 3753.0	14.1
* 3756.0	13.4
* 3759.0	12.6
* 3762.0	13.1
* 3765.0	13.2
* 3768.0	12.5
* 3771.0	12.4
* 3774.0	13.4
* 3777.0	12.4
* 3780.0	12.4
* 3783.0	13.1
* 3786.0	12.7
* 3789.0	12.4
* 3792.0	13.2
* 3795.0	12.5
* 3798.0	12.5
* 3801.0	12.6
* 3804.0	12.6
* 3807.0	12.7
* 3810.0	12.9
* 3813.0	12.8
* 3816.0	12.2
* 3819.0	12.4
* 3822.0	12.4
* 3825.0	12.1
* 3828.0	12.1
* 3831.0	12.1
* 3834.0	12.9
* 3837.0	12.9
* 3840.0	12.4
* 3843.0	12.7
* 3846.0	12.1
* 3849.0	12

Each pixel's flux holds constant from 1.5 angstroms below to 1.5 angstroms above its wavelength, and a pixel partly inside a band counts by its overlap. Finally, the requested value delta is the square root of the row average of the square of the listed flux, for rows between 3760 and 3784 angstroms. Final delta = 12.8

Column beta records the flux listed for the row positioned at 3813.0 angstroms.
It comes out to 12.8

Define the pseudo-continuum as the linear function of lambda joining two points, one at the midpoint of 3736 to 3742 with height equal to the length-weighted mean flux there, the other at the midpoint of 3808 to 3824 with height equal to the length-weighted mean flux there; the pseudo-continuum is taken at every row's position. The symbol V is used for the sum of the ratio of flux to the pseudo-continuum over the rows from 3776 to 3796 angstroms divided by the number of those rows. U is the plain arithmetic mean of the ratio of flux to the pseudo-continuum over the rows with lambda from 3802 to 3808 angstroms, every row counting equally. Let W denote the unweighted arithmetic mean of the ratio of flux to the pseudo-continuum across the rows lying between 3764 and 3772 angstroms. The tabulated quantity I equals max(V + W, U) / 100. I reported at 0.0199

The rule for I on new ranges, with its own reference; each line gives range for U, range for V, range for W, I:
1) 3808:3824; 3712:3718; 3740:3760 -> 0.0202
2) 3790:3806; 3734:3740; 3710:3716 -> 0.0200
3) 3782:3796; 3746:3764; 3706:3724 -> 0.0204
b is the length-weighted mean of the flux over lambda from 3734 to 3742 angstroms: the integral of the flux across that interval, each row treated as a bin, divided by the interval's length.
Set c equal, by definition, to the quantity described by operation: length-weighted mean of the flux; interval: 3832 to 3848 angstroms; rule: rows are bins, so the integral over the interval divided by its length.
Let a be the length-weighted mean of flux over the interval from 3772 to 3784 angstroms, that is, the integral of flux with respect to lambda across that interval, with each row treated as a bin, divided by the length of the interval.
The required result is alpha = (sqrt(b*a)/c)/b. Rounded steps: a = 12.8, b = 12.96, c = 12.6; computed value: 0.079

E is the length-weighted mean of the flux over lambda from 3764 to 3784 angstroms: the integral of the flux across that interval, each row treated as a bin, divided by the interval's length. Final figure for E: 12.8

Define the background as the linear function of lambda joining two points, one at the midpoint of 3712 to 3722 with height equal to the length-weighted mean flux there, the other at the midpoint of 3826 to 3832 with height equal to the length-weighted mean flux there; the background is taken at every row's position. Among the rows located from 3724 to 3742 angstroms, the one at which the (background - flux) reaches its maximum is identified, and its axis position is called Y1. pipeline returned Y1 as 3738.0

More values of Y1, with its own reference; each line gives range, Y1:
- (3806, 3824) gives 3816.0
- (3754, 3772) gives 3771.0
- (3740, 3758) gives 3741.0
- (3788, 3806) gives 3789.0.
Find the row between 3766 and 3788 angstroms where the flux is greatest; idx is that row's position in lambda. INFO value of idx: 3774.0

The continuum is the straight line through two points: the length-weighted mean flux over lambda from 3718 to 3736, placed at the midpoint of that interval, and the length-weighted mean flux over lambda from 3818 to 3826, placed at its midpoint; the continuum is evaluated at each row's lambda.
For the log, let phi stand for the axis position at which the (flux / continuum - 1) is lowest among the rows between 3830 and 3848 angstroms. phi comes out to 3831.0 angstroms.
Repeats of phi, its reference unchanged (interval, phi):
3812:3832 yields 3816.0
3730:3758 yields 3738.0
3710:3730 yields 3717.0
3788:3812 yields 3789.0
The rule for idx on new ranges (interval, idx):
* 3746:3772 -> 3753.0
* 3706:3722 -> 3708.0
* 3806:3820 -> 3810.0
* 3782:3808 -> 3792.0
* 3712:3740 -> 3726.0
